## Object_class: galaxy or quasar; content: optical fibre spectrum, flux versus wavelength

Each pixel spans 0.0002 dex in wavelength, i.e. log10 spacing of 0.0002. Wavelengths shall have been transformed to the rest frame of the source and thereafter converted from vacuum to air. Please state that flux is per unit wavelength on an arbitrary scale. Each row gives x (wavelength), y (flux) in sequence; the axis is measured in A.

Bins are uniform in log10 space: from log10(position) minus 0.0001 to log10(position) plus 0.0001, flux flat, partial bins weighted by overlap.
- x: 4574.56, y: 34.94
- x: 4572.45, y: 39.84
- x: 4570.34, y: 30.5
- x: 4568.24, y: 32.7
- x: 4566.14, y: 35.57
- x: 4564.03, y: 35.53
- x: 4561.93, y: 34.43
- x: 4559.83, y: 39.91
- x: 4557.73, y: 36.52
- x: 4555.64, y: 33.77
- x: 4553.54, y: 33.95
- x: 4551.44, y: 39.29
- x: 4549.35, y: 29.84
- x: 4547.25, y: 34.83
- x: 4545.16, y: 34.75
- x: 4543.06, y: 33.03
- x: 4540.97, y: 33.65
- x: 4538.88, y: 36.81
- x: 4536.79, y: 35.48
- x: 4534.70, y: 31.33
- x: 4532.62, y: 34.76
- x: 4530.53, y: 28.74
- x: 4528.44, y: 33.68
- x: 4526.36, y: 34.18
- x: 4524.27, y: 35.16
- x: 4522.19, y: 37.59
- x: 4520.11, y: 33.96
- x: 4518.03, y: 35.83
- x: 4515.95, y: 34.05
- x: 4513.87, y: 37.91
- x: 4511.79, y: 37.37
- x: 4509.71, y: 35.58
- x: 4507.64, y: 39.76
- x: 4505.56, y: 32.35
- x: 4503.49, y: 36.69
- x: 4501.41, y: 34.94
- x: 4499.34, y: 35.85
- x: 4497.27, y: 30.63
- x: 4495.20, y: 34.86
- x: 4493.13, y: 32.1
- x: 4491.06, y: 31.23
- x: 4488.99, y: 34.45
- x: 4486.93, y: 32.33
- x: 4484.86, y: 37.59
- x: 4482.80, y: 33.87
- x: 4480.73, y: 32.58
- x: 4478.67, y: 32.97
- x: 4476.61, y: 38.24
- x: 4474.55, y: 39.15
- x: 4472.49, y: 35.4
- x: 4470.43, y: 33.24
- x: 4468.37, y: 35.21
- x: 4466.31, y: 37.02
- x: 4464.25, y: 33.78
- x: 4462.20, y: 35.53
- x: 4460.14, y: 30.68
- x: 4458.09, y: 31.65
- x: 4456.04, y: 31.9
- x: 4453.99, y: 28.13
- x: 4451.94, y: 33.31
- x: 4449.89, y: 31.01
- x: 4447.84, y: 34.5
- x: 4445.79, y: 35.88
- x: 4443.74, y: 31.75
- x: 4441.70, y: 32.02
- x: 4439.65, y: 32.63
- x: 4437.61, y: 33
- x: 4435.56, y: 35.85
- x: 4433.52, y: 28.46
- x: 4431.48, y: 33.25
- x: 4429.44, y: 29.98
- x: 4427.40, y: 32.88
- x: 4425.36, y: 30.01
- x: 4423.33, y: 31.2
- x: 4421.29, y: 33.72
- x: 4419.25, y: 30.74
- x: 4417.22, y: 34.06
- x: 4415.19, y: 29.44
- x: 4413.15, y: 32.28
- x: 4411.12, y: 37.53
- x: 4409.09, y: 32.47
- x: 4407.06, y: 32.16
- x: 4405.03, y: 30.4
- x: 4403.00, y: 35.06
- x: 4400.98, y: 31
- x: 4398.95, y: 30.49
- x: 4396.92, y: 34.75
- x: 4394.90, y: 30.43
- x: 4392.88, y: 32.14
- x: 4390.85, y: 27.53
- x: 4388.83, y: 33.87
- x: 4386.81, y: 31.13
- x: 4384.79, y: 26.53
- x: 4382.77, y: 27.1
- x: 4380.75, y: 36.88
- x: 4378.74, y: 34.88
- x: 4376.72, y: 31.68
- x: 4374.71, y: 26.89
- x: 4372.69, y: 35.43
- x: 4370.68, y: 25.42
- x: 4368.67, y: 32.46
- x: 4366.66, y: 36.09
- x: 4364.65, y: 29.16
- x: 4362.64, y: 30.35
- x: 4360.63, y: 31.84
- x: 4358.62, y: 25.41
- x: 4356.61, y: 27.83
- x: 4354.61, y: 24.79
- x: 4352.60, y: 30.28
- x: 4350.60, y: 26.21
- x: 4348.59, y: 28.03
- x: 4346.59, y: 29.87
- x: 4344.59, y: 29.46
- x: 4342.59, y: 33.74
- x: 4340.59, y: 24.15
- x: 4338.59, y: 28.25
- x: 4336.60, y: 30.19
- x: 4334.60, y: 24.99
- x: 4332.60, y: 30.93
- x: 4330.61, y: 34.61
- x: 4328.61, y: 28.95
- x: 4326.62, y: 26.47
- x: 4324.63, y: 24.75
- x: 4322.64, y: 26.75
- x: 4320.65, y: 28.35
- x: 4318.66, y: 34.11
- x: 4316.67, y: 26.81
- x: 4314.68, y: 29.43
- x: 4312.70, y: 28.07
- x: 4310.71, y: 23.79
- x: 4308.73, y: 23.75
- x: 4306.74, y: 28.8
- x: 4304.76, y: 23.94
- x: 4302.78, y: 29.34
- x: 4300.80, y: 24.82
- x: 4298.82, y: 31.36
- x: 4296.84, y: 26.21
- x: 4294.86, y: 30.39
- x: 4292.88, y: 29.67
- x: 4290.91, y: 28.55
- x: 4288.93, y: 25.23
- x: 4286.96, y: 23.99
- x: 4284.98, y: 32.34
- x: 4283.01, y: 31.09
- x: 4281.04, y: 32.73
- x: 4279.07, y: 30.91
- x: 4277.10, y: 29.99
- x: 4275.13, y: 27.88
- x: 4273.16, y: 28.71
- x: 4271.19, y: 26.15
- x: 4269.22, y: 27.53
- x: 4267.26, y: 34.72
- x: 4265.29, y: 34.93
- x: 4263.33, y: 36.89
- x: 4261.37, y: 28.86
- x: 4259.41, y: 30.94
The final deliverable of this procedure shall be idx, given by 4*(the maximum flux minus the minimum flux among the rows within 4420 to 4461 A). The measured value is 31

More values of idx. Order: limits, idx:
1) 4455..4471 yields 25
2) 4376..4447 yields 44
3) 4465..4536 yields 44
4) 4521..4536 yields 35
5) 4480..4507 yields 28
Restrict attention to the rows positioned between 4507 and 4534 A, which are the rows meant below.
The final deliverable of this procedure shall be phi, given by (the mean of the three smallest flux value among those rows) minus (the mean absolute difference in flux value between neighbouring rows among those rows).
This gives 29.4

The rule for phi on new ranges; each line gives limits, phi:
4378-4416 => 23.4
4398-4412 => 27.9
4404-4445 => 26.4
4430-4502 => 26.3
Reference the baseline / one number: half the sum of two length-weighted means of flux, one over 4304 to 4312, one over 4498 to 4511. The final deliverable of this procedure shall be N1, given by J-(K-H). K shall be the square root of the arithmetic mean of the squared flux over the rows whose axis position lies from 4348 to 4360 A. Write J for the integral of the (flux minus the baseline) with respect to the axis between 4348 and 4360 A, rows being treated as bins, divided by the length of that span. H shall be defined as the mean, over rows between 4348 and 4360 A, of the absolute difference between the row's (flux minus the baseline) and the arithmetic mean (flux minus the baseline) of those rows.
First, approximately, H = 1.6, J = -3.3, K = 27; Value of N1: -28.8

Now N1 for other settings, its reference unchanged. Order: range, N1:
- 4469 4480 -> -28.4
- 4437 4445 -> -30.0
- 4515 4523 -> -29.2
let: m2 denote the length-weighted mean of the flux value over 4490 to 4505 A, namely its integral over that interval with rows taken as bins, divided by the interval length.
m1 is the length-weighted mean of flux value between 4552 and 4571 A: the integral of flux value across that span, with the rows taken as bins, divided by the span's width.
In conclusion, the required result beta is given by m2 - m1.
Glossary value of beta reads -1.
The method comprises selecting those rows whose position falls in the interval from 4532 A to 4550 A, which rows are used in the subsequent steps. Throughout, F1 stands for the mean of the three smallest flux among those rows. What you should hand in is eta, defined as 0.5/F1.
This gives 0.016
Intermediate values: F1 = 31.4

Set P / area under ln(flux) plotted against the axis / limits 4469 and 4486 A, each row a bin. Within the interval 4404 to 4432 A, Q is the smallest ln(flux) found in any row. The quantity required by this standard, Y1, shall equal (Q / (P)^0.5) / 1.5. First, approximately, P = 61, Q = 3.38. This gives 0.29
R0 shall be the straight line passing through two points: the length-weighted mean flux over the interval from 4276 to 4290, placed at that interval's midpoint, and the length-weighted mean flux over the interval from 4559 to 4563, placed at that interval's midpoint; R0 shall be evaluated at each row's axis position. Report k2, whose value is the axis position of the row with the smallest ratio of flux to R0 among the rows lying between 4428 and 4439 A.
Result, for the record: 4433.52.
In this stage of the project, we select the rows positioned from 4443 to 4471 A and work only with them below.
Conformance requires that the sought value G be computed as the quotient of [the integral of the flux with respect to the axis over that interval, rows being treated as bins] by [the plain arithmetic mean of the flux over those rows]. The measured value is 28.00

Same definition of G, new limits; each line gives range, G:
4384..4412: 28.01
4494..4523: 28.97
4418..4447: 29.03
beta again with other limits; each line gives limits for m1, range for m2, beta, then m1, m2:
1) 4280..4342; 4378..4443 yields 4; 28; 32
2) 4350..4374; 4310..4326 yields -2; 30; 28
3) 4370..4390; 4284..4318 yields -4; 31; 28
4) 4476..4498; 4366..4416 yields -2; 34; 32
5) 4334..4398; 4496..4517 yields 6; 30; 36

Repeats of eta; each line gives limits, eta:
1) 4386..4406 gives 0.017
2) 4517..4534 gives 0.016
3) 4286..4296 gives 0.019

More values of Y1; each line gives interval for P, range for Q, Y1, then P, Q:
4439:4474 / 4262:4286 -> 0.20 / 123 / 3.26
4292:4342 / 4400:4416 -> 0.17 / 166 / 3.38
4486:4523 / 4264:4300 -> 0.18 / 131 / 3.18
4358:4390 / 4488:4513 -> 0.22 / 110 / 3.42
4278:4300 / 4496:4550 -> 0.26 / 74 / 3.36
